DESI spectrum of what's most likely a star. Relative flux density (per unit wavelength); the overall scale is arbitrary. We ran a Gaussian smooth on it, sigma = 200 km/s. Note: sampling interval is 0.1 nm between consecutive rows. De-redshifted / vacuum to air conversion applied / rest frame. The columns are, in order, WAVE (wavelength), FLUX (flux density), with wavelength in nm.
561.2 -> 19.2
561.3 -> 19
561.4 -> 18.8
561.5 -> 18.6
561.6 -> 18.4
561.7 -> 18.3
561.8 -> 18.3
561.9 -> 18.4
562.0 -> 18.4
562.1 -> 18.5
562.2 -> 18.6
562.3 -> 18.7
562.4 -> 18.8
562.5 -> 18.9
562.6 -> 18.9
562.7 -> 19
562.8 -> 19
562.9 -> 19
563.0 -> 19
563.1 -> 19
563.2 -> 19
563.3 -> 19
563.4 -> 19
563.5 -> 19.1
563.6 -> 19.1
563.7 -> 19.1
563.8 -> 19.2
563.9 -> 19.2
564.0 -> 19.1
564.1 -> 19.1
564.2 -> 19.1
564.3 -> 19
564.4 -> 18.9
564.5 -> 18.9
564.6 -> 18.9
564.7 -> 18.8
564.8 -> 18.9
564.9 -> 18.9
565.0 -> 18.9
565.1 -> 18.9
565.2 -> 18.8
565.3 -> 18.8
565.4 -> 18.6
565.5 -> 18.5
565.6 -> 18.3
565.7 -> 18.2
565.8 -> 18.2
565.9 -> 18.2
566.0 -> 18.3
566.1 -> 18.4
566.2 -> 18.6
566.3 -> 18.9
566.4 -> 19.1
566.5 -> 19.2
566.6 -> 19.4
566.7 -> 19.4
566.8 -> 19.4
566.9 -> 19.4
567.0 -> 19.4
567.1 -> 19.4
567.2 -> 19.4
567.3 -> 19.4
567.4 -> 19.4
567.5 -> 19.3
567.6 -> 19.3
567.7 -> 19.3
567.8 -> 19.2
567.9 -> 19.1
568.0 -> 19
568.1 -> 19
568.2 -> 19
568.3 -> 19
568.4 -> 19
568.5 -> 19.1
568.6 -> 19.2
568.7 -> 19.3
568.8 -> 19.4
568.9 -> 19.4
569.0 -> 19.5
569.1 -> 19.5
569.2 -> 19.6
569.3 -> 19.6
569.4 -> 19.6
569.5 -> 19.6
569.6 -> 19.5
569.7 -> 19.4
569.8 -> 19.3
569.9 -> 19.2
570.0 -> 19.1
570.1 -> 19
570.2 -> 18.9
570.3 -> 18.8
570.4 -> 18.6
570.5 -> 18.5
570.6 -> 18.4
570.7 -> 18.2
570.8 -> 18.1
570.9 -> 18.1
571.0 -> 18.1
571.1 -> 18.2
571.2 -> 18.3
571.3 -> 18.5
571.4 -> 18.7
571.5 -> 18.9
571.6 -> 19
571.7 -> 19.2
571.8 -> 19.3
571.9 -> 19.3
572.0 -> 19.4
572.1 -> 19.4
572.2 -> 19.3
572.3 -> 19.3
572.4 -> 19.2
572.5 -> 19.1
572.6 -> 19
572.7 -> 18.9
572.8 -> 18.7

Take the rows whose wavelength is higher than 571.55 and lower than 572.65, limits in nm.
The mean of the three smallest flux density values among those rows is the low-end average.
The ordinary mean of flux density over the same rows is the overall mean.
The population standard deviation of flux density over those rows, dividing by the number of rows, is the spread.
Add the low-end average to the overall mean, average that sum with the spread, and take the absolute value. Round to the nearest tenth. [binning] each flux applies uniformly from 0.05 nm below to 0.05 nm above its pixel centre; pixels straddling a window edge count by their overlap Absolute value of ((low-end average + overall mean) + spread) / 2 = 19.2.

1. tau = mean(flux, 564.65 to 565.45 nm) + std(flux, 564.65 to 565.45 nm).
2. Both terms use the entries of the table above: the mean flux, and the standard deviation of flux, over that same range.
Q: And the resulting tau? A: 18.9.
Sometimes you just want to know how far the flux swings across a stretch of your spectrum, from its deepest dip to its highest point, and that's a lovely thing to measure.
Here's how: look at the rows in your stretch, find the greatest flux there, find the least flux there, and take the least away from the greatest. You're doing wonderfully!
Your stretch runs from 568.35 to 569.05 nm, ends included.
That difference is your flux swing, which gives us 0.50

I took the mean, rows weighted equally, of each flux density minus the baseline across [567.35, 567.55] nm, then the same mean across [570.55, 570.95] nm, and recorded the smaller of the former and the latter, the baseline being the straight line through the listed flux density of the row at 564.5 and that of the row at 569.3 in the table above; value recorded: -1.6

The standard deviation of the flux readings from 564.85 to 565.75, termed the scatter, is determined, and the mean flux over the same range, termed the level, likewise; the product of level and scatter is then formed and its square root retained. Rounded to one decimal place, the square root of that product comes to 2.2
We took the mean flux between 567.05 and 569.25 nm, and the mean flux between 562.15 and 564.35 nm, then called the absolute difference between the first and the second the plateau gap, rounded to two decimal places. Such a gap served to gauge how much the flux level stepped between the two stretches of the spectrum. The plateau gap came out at 0.27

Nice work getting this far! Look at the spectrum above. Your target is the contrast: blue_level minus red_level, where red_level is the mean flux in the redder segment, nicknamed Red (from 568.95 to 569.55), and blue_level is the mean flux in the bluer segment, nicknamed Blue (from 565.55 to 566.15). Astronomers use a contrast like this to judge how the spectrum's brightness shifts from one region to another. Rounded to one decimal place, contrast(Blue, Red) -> -1.3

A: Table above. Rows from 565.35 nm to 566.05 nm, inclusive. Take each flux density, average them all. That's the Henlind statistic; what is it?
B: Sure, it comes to 18.3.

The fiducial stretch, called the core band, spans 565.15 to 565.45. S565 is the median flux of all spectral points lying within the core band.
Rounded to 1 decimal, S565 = 18.8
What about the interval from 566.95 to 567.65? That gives 19.4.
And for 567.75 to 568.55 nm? 19.0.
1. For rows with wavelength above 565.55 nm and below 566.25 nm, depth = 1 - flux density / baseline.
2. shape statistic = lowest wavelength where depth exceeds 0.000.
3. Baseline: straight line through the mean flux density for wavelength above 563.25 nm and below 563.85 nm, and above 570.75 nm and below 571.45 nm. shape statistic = 565.6 nm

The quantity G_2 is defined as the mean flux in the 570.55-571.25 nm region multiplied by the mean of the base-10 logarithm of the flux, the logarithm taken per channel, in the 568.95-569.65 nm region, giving 23.5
